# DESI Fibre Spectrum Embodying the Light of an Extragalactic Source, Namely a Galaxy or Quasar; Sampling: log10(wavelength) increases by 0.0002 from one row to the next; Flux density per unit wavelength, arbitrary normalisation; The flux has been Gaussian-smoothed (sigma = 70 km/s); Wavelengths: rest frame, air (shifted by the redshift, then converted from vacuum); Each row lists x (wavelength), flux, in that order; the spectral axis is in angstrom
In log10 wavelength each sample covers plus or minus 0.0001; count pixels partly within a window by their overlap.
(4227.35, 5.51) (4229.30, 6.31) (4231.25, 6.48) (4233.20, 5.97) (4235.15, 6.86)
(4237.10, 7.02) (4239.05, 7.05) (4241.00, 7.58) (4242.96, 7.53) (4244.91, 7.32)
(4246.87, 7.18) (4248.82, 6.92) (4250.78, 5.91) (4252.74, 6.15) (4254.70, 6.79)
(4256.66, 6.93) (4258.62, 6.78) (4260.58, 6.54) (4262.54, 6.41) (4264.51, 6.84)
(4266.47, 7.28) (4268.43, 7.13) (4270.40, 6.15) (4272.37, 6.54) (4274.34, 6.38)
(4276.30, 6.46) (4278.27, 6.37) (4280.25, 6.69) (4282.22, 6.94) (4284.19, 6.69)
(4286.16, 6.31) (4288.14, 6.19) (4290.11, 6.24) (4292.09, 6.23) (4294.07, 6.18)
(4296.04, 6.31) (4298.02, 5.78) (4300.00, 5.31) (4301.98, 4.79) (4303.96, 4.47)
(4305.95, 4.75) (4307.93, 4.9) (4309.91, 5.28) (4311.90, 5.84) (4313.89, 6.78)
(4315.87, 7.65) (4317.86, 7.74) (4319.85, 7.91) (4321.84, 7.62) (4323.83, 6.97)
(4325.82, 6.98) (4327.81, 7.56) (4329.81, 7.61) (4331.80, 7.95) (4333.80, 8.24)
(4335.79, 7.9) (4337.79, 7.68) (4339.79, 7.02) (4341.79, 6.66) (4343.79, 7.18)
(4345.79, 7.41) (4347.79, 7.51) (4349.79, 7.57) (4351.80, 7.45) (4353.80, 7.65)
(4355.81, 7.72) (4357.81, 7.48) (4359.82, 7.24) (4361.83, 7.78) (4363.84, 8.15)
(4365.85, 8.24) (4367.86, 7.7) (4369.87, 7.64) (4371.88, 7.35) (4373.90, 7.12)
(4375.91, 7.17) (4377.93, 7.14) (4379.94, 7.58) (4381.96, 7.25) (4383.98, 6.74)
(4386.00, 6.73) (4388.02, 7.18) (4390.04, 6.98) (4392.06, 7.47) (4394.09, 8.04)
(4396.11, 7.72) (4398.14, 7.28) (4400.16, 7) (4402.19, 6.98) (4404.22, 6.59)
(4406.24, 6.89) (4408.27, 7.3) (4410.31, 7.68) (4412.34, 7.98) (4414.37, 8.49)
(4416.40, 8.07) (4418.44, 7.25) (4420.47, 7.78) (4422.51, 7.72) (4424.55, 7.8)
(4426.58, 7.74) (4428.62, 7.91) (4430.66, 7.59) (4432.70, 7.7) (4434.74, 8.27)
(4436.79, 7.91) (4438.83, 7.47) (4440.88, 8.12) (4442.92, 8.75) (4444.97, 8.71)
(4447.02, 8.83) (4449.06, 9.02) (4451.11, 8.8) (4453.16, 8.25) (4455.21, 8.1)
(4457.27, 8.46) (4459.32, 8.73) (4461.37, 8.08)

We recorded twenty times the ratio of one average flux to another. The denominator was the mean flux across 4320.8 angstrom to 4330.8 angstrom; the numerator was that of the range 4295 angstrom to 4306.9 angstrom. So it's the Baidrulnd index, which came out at 14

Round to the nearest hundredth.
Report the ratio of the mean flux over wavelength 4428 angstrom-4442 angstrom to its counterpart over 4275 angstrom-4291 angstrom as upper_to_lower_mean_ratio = 1.21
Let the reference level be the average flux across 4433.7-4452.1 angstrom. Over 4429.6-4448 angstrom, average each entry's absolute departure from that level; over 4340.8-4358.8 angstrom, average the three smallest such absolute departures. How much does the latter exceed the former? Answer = 0.28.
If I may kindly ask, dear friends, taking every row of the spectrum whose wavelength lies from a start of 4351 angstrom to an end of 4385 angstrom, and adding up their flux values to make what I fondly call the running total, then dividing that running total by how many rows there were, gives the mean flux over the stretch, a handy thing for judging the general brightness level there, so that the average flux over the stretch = 7.49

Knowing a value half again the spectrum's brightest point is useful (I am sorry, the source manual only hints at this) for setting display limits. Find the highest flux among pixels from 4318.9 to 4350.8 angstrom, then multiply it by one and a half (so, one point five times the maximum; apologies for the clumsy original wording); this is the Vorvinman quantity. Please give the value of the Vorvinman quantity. 12.4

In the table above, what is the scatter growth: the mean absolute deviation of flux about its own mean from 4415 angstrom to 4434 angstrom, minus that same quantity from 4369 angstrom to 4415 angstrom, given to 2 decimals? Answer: -0.21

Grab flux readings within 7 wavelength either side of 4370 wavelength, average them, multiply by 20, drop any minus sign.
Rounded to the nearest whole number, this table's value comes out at 152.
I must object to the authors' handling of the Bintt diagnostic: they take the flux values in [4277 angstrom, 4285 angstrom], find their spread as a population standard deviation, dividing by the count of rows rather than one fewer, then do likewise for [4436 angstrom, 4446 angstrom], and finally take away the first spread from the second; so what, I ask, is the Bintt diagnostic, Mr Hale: 0.28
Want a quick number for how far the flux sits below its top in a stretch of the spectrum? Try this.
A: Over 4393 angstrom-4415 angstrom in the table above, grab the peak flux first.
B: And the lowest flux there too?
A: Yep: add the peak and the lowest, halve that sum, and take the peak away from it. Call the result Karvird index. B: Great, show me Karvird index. -0.95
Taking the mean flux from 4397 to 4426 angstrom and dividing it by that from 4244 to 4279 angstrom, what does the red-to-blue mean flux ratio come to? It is 1.1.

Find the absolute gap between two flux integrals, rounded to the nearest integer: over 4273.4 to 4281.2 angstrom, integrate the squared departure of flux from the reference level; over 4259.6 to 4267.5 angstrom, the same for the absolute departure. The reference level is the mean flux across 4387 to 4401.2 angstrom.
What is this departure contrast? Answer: 2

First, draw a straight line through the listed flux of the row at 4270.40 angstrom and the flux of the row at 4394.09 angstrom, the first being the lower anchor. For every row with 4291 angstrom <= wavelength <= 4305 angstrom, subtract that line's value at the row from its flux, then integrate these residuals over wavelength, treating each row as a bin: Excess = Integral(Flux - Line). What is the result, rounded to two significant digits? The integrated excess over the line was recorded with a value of -14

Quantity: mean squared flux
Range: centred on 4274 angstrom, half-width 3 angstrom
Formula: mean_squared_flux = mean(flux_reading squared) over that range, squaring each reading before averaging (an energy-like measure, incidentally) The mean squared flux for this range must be 42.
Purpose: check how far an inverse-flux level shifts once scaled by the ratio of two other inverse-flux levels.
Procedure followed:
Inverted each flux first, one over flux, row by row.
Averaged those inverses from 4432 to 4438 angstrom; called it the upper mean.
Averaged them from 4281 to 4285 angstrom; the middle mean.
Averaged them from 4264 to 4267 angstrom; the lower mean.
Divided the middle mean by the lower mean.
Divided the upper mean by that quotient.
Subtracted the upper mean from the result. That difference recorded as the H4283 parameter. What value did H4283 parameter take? -0.0043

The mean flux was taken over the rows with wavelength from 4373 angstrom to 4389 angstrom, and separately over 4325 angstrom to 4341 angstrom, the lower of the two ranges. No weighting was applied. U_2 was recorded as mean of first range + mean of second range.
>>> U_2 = 14.7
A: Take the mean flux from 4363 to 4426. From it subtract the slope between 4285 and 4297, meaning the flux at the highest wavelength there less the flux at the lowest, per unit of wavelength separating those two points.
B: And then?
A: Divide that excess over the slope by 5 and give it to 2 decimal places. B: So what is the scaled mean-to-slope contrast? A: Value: 1.49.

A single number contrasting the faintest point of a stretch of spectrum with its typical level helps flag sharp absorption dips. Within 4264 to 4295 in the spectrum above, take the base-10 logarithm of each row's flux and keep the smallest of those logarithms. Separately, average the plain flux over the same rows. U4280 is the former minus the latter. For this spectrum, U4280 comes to -5.7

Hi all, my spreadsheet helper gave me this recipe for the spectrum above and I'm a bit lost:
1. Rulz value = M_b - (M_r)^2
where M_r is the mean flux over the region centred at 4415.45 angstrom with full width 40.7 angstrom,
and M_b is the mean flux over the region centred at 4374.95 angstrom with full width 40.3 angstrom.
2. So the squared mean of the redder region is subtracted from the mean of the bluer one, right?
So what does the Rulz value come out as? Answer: -50.1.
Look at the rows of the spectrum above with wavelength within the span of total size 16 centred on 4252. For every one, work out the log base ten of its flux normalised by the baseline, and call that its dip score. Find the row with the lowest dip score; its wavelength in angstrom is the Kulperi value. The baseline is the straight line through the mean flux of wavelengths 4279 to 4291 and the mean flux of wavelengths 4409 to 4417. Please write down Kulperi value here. 4250.78 angstrom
